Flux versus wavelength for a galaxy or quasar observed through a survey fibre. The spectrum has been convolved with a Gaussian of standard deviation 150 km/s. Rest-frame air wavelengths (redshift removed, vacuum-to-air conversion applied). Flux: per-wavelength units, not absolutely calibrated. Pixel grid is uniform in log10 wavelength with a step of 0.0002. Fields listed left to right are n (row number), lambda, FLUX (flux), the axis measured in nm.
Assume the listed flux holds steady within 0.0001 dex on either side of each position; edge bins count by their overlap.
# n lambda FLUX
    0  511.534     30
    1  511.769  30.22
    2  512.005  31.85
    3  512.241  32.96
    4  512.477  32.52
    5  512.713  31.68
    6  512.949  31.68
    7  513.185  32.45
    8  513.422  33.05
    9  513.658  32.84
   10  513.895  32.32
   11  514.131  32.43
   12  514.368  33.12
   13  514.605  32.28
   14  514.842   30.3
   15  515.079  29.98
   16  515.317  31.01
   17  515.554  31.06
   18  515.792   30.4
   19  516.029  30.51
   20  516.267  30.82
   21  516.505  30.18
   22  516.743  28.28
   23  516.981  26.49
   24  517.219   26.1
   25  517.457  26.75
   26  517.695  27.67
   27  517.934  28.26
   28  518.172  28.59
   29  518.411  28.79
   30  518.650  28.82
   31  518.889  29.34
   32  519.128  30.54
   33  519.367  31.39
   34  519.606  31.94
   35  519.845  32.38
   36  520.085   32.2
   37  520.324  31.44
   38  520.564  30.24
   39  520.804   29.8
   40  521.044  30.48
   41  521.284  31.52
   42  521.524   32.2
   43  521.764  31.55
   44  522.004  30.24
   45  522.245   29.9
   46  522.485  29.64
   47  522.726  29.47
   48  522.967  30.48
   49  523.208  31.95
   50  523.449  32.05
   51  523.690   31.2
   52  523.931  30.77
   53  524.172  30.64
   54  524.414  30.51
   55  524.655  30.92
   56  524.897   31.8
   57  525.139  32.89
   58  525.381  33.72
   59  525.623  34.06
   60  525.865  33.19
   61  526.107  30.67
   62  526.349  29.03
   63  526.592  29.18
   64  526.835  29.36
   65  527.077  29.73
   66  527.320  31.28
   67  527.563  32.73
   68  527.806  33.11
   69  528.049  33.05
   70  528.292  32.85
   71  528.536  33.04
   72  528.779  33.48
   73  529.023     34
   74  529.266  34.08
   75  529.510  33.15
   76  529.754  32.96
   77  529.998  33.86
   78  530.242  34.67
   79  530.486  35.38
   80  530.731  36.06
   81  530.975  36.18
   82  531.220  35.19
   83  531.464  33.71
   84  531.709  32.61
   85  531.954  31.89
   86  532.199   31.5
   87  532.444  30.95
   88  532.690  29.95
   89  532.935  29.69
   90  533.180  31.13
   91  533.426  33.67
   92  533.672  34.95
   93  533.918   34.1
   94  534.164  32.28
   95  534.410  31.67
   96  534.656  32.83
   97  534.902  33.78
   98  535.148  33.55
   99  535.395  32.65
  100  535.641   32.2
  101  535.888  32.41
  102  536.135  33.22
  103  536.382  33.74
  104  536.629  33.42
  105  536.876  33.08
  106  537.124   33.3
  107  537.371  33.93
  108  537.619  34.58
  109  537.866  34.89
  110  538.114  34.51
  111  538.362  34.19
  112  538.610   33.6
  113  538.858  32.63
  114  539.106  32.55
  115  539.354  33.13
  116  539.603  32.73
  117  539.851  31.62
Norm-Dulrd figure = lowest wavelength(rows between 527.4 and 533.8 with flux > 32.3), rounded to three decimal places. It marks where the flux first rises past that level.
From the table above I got 527.563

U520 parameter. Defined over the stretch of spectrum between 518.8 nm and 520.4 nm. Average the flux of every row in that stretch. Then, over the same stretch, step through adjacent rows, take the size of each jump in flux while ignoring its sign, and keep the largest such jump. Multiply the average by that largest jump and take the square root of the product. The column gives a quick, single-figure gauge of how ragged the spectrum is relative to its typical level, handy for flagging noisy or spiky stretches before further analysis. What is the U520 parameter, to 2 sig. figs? 6.1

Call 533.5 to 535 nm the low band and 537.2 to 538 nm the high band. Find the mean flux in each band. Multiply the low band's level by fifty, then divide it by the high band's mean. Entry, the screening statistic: 48.3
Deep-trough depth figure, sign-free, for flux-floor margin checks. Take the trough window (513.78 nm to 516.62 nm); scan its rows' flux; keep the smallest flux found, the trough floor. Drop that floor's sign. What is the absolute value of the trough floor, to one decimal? 30.0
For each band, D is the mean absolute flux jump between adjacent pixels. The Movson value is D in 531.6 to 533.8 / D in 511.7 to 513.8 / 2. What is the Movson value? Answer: 0.73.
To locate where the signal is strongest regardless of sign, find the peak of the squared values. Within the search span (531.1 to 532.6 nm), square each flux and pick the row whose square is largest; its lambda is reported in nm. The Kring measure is 531.220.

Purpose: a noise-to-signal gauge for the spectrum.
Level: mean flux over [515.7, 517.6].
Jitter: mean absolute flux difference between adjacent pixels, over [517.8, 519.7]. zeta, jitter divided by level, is 0.0183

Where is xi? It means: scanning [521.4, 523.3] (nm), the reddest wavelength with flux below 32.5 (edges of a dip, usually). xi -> 523.208 nm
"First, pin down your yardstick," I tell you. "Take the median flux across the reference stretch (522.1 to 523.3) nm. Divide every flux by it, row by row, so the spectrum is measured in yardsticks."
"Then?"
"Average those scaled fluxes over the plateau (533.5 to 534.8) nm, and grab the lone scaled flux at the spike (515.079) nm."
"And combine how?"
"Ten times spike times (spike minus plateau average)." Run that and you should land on -1.1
